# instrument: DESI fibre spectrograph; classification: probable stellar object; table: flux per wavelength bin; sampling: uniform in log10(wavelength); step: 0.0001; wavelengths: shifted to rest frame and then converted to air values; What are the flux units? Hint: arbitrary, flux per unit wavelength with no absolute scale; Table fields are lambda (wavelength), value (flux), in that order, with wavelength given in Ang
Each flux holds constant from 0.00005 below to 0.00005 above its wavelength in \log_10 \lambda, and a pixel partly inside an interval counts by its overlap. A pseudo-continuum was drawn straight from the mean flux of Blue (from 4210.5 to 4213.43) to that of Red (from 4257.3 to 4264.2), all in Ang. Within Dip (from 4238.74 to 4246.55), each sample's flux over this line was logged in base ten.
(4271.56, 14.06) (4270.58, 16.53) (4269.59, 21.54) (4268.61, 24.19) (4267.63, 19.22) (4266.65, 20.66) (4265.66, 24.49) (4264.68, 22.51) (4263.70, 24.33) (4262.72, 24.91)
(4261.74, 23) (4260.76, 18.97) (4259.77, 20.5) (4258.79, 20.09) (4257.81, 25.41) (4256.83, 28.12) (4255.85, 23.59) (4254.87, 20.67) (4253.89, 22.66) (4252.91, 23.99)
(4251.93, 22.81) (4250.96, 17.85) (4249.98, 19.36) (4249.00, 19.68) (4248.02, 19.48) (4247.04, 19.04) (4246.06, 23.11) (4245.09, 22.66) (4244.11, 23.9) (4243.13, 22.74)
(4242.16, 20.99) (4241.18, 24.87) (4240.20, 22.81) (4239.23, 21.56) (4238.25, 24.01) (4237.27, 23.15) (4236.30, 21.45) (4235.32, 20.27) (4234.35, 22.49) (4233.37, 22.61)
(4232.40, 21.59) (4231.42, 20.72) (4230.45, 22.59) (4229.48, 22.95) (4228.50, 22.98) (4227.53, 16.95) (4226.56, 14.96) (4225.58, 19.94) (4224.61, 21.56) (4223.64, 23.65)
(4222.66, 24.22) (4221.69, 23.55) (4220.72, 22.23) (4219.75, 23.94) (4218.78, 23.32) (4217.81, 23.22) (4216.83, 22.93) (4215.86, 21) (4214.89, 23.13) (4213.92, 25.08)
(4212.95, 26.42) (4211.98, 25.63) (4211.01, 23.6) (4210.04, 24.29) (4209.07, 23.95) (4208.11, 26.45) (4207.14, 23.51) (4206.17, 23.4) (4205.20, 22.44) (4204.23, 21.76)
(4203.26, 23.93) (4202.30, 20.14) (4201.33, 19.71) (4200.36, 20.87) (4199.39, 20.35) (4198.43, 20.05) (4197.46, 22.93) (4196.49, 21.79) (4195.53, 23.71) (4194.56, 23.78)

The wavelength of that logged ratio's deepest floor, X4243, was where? 4242.16 Ang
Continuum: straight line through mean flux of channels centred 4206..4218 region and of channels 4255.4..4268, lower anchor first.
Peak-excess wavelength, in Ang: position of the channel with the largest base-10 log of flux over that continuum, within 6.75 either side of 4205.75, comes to 4208.11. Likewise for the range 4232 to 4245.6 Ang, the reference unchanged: 4241.18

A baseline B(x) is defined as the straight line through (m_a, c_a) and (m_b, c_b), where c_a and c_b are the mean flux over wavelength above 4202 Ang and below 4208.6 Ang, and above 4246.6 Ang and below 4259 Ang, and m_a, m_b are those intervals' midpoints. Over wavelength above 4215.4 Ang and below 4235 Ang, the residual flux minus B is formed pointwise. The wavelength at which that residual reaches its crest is 4222.66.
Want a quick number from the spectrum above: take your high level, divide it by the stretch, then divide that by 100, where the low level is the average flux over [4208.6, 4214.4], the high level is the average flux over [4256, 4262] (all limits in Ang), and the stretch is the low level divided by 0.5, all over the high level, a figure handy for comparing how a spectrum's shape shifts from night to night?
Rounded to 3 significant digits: 0.104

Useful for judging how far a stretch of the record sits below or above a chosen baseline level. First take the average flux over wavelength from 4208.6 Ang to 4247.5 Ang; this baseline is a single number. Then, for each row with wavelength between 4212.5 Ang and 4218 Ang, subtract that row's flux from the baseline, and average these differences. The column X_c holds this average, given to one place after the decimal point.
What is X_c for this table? -1.1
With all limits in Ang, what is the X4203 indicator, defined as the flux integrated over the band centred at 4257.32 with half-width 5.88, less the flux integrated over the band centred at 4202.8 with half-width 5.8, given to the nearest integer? 12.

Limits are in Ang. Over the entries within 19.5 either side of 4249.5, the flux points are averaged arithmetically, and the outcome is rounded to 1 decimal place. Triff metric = 22.2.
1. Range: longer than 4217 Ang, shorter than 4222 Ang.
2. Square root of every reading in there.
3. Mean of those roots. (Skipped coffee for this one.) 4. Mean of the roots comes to 4.82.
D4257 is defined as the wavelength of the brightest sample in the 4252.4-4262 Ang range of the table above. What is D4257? 4256.83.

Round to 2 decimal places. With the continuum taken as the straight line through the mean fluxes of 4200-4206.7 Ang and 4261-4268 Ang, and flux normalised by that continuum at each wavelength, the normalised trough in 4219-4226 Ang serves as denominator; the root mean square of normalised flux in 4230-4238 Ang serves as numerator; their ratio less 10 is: -8.91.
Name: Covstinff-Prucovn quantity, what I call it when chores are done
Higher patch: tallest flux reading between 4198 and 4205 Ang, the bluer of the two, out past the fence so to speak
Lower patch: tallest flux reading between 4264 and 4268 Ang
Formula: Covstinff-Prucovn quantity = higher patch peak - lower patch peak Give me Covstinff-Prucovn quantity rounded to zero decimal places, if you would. -1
